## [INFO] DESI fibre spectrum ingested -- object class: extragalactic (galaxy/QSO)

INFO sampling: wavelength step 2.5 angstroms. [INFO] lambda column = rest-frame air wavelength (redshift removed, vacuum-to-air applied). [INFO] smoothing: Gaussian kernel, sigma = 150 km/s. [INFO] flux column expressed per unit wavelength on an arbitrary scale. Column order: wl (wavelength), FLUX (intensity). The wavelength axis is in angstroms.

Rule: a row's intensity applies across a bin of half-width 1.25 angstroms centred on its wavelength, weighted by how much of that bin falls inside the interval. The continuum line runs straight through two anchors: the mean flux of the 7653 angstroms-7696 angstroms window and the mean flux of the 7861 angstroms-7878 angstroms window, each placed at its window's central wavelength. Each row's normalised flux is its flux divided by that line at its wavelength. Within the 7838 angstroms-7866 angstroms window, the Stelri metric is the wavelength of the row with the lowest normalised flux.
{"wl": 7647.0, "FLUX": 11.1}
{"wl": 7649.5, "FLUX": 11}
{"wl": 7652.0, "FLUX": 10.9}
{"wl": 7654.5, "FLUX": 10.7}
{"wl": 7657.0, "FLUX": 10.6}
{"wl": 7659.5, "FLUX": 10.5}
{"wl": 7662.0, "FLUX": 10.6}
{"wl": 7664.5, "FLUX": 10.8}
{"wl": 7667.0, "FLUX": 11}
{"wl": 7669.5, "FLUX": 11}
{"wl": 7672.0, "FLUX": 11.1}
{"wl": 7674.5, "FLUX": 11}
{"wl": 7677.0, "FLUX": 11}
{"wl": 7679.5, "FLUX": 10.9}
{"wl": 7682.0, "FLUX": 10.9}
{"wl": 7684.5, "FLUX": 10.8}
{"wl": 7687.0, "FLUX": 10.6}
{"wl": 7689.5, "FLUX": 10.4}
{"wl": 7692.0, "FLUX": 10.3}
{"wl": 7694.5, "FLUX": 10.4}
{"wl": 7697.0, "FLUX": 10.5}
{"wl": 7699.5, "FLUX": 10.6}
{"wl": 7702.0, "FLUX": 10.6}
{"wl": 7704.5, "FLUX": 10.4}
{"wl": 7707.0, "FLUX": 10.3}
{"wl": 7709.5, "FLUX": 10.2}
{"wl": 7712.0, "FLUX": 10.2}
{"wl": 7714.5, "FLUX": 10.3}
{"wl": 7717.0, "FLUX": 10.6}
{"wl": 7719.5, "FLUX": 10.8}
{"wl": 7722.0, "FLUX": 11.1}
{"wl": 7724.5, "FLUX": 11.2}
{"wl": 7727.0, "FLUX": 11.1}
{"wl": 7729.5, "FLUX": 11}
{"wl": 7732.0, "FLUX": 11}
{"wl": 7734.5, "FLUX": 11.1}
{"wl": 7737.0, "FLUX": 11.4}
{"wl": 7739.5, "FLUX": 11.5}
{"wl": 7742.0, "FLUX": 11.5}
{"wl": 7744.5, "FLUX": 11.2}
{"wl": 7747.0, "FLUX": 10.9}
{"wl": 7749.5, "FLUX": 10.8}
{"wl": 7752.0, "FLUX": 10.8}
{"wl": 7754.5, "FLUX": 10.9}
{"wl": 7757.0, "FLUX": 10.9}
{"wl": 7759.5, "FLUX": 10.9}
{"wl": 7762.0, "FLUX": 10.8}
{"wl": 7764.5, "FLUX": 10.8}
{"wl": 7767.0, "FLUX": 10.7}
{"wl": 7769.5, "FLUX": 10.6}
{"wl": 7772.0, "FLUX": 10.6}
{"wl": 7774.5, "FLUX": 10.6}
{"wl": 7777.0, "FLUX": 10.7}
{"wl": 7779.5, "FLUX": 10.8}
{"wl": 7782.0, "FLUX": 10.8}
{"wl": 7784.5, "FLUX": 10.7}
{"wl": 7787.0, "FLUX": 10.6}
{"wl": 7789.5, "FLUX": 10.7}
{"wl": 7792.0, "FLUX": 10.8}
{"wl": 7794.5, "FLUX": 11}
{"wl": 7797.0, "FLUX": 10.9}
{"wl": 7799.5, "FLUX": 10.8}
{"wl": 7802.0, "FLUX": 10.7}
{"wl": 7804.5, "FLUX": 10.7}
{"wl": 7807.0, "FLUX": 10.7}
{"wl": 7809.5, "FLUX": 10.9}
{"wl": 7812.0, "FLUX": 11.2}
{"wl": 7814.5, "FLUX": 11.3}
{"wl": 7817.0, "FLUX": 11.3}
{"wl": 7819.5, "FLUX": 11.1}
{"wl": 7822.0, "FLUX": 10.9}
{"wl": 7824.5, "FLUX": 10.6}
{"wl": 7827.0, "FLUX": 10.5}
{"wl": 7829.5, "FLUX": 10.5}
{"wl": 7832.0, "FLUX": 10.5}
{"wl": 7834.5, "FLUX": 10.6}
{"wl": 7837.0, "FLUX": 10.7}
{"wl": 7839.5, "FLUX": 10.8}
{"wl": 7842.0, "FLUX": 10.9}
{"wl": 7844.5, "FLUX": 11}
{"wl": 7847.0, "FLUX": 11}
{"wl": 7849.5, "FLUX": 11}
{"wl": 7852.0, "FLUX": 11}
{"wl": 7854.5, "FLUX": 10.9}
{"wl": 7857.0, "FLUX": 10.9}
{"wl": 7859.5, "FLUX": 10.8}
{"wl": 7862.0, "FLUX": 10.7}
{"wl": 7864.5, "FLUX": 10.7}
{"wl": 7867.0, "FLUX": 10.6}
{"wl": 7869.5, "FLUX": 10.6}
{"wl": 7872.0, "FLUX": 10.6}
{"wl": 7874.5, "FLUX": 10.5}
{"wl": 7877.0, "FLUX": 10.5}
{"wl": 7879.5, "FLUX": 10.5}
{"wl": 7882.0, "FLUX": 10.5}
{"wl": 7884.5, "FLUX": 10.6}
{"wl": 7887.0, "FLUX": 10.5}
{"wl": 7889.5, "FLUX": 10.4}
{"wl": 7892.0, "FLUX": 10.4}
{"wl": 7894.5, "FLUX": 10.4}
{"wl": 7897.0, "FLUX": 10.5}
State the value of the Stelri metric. 7862.0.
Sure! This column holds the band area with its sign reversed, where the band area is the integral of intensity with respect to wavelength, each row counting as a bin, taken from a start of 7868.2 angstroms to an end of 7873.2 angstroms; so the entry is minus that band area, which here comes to -53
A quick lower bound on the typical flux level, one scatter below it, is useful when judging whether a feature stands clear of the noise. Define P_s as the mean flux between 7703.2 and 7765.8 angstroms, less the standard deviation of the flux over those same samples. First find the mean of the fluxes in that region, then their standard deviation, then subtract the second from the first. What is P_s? 10.5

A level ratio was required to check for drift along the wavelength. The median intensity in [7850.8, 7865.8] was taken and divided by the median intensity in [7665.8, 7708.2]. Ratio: 1.02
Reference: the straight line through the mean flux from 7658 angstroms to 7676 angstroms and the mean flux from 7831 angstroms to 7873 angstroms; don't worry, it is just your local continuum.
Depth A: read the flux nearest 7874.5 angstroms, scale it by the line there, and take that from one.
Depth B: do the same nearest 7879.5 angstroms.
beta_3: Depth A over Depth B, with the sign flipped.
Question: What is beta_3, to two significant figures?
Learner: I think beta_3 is -1.0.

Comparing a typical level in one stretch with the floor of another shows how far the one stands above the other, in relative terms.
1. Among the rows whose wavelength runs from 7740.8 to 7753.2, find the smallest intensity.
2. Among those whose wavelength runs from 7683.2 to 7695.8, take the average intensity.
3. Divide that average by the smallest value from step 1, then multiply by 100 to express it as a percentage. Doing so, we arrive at 97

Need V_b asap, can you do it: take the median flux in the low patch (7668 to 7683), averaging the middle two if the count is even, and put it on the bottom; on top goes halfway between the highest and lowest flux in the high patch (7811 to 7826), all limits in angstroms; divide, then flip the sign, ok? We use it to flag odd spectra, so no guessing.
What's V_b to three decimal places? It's -0.995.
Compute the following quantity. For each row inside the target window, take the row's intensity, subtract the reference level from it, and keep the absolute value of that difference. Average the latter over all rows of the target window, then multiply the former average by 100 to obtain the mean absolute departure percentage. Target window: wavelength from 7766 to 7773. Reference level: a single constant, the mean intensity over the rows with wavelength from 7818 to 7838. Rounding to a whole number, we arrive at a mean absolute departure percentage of 6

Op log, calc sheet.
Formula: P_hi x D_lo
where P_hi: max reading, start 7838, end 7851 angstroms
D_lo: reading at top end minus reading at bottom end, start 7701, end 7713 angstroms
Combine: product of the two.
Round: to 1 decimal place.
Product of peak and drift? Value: -4.4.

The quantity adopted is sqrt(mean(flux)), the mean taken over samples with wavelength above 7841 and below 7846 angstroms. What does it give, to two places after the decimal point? 3.31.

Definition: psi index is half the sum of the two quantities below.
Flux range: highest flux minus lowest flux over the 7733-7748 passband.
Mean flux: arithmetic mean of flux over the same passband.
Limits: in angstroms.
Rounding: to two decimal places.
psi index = 5.93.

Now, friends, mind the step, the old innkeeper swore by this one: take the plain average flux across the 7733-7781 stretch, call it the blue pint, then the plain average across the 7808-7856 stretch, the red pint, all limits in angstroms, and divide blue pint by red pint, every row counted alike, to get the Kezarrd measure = 1.00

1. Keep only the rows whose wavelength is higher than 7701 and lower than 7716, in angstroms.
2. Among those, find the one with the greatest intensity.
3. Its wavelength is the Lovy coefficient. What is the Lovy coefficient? 7702.0 angstroms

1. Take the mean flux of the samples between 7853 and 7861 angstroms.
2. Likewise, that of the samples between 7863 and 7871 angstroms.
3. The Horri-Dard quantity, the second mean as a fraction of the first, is 0.98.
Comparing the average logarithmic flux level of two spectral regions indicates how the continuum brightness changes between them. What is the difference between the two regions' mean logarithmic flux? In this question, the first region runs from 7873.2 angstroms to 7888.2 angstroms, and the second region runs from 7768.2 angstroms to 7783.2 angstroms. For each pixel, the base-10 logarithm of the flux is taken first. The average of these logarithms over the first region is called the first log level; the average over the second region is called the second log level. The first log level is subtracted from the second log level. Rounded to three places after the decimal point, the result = 0.007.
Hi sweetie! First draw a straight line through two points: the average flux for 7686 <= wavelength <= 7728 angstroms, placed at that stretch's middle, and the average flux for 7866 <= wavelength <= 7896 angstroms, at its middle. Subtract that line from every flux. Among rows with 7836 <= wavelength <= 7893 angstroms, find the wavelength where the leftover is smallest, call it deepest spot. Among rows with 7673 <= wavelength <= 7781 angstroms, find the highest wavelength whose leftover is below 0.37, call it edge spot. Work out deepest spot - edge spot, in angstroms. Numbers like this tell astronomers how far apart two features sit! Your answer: 110.0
